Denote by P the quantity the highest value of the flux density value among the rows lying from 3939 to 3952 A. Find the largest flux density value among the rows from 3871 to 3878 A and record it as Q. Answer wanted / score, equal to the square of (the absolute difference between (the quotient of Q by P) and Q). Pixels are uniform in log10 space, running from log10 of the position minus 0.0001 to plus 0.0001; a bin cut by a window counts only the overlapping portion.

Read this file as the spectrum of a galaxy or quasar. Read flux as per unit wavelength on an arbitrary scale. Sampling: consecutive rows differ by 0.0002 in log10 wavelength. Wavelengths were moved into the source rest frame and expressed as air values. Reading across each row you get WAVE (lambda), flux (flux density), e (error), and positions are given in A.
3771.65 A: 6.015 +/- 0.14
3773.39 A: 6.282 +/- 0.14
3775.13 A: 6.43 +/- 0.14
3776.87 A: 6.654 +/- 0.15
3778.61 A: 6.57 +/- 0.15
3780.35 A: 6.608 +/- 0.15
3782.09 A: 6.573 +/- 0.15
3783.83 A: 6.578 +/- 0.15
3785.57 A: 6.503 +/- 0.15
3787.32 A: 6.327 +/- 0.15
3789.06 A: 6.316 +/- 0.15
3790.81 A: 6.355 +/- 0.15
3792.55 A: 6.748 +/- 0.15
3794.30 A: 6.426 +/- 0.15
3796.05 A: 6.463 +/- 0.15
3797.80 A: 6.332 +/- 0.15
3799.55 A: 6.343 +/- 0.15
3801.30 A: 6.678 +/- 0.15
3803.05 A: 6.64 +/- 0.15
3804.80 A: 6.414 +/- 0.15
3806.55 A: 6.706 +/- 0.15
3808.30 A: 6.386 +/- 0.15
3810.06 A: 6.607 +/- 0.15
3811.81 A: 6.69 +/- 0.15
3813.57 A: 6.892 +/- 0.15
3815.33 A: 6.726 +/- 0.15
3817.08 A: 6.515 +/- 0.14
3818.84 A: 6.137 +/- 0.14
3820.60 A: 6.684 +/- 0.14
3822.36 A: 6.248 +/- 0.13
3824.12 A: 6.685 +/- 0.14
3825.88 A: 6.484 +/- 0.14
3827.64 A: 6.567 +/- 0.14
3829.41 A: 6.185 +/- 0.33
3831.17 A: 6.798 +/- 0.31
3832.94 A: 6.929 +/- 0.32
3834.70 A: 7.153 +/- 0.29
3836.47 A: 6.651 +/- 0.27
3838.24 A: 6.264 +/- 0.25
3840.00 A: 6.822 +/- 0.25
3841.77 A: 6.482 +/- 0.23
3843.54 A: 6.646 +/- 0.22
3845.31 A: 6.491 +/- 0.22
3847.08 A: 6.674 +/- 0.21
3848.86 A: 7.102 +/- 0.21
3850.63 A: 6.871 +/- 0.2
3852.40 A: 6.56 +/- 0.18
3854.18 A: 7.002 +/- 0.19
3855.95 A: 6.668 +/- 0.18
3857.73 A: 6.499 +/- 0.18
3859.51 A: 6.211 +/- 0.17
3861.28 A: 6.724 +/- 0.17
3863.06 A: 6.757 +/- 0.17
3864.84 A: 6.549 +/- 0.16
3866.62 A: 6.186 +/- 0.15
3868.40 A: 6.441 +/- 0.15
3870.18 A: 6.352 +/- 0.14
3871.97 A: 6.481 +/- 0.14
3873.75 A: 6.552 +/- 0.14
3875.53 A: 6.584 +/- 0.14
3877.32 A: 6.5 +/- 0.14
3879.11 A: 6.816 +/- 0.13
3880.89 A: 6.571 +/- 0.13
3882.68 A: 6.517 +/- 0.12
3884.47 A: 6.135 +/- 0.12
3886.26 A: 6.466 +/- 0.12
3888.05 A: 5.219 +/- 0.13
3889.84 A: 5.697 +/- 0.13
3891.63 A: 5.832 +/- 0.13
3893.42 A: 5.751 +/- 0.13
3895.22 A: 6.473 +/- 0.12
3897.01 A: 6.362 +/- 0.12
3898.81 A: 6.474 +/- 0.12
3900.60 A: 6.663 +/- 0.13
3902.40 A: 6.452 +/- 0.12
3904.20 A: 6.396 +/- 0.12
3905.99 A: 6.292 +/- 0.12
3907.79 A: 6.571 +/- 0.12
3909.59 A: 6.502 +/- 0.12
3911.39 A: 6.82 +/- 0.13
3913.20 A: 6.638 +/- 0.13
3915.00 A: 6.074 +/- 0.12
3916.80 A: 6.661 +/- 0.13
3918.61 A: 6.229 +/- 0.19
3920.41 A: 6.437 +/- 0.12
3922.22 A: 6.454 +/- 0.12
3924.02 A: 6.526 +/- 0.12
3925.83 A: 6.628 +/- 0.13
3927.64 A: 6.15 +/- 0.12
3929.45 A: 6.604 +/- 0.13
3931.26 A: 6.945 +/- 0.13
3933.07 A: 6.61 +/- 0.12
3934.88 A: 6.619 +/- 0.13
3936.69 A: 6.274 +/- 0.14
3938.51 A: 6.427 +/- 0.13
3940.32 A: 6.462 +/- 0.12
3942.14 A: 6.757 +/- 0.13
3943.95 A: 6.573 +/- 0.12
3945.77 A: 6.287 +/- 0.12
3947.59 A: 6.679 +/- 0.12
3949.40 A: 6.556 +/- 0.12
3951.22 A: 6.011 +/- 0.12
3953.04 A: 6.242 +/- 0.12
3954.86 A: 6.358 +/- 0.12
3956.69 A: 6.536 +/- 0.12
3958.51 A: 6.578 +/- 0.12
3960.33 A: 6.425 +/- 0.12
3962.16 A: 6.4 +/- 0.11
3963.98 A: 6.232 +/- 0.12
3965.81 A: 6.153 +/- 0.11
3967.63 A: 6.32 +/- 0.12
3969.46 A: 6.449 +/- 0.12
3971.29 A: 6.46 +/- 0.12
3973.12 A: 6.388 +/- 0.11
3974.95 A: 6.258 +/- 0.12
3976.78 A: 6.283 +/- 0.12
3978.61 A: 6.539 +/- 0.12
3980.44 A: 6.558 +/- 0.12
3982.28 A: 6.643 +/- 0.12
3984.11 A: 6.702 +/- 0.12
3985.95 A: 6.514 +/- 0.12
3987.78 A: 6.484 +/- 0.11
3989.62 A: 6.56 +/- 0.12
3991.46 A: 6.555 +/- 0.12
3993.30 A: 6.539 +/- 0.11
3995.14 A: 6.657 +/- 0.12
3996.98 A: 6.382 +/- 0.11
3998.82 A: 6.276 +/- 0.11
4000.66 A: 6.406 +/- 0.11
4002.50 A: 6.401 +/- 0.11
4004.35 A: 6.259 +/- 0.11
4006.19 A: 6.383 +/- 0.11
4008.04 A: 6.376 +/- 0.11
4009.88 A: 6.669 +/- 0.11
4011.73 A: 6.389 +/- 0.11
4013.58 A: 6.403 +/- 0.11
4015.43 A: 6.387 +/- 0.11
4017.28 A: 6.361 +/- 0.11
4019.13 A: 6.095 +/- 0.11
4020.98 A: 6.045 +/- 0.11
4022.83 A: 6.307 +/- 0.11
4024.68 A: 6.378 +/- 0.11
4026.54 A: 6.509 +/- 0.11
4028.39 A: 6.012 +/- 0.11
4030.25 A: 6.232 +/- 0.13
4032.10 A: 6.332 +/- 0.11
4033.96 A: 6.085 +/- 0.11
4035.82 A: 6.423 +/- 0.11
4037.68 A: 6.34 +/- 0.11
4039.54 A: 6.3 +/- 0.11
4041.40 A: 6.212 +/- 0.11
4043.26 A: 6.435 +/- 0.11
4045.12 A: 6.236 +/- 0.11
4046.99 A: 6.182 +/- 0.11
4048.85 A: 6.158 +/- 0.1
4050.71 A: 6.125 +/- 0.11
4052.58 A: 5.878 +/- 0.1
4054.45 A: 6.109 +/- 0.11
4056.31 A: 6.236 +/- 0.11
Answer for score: 31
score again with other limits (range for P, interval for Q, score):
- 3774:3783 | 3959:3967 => 30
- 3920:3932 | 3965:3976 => 31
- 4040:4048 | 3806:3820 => 34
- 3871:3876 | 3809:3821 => 34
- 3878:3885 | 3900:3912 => 34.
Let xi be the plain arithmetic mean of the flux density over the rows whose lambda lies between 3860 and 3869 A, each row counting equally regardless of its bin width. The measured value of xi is 6.53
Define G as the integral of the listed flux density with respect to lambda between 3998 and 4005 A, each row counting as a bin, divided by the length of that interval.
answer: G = 6.34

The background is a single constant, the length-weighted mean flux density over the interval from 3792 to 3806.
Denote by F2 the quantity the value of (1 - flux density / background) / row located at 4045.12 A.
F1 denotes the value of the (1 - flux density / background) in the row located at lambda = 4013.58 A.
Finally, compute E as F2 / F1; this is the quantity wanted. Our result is 3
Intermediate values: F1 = 0.015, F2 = 0.041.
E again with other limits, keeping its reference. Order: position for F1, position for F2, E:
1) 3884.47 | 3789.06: 1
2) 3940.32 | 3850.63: -9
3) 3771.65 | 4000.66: 0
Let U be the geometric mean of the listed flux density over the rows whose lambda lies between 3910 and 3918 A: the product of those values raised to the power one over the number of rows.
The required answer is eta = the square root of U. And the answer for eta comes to 2.56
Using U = 6.54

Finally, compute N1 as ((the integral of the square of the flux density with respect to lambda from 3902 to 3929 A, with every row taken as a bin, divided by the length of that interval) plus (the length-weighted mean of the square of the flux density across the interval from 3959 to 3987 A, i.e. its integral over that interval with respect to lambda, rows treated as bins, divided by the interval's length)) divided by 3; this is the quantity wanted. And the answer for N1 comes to 27.7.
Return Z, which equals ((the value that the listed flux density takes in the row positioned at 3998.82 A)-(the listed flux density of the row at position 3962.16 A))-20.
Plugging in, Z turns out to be -20.1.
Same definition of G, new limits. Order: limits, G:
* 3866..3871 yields 6.34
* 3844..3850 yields 6.75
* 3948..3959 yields 6.39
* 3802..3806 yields 6.56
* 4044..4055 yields 6.12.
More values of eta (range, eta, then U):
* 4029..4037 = 2.50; 6.27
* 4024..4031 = 2.51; 6.28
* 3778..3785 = 2.57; 6.58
